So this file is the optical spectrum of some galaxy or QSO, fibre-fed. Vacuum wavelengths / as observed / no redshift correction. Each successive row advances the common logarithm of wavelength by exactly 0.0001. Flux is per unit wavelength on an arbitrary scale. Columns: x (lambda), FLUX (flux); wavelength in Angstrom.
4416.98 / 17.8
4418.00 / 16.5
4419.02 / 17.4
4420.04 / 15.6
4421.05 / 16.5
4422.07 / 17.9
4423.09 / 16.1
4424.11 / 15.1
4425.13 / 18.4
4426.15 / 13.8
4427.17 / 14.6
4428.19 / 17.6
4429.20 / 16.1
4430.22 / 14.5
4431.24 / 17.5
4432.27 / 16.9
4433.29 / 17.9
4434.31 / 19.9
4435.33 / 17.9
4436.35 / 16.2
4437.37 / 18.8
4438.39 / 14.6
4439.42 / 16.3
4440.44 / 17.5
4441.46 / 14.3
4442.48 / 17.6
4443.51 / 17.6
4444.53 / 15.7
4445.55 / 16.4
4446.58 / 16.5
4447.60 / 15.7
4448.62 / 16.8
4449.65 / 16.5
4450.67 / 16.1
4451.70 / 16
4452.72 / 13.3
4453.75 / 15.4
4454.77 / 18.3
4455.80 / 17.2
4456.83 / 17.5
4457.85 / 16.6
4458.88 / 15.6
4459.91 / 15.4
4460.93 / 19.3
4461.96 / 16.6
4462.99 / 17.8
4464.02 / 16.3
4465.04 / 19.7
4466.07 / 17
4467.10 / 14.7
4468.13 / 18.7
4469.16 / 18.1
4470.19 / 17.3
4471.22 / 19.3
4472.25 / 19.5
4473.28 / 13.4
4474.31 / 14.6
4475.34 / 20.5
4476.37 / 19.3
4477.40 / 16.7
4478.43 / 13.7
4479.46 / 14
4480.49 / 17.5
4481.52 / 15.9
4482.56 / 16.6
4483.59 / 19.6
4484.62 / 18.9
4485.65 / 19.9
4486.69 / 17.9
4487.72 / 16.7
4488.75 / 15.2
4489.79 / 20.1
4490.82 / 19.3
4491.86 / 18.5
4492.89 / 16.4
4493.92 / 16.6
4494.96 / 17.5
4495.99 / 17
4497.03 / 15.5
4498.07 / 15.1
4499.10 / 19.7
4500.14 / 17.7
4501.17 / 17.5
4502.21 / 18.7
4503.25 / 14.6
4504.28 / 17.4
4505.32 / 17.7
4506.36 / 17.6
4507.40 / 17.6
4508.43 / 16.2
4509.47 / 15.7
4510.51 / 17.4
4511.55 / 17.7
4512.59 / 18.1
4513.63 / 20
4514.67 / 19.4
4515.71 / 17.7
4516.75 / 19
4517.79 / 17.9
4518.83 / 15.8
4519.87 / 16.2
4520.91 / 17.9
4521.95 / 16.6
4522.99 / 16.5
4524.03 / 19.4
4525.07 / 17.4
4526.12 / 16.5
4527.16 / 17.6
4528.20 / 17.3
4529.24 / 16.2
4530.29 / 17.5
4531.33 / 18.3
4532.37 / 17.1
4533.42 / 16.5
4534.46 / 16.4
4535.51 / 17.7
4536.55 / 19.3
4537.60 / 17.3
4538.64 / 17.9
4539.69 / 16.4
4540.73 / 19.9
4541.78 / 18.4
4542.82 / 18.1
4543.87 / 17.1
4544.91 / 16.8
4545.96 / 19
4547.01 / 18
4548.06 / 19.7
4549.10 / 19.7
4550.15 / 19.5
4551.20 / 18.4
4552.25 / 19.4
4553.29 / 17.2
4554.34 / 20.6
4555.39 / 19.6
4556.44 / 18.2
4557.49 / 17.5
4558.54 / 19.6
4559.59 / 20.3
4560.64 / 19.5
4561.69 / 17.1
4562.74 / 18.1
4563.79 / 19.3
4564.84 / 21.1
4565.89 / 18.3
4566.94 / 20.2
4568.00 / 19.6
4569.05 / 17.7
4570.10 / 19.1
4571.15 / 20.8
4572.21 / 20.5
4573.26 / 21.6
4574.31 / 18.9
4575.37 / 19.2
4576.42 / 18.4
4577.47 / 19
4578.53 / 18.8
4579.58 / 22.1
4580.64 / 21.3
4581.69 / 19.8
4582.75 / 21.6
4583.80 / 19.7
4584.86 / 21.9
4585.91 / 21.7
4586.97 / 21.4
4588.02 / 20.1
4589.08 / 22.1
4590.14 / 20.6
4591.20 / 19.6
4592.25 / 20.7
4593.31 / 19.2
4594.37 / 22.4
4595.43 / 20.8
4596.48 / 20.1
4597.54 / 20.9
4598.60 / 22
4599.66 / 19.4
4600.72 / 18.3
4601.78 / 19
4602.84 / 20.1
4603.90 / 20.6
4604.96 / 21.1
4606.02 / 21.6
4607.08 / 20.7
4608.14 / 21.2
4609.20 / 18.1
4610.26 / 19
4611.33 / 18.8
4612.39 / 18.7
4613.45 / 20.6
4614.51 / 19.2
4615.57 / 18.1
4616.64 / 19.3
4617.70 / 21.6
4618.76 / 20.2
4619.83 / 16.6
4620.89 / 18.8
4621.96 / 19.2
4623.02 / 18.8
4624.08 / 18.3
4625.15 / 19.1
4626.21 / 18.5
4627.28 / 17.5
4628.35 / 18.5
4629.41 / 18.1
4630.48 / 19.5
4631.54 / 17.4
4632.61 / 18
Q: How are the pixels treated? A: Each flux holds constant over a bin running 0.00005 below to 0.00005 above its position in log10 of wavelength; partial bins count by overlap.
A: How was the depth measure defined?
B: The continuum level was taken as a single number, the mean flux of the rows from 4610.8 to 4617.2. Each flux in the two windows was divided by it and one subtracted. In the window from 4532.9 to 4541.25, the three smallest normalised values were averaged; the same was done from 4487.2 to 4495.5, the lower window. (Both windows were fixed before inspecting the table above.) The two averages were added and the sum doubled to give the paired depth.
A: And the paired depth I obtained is -0.60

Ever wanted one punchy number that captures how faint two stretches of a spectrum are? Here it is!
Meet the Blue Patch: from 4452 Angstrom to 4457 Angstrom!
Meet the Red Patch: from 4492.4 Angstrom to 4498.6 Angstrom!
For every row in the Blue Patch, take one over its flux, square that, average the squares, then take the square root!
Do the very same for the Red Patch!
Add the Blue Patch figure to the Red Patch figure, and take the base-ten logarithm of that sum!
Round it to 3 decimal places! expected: -0.907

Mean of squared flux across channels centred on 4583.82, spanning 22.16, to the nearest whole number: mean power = 421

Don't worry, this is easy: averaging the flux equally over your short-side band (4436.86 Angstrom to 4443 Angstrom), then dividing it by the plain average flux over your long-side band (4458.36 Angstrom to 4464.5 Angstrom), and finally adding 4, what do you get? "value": 4.98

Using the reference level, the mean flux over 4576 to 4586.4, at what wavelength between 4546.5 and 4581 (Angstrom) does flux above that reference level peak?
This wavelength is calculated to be 4579.58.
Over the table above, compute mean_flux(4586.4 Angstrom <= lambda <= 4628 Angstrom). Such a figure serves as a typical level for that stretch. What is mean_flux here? 19.8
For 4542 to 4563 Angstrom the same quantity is 18.7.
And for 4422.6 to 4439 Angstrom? 16.6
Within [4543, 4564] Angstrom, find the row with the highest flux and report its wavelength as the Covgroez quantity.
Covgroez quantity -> 4554.34 Angstrom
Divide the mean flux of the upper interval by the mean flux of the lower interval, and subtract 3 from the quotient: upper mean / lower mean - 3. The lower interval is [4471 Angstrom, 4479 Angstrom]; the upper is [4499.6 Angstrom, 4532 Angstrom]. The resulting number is -1.98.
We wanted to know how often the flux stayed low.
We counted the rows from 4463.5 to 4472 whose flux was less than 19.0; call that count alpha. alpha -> 6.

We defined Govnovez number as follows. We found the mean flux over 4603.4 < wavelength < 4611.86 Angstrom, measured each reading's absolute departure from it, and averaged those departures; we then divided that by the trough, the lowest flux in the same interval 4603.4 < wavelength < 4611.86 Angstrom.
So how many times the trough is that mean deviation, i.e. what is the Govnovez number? 0.062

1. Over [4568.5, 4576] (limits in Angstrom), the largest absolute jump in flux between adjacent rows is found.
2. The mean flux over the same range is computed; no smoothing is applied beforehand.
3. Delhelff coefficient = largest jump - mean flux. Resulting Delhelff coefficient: -17.0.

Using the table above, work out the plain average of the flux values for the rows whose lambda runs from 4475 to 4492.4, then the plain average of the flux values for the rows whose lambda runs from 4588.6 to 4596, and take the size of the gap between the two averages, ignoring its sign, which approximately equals 3.1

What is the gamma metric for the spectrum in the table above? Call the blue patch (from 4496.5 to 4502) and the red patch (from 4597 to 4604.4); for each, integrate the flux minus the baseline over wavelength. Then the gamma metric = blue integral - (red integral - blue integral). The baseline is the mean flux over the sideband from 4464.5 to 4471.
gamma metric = -23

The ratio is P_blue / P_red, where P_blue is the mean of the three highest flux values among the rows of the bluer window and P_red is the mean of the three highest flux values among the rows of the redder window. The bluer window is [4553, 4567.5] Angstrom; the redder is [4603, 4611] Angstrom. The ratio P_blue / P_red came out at 0.97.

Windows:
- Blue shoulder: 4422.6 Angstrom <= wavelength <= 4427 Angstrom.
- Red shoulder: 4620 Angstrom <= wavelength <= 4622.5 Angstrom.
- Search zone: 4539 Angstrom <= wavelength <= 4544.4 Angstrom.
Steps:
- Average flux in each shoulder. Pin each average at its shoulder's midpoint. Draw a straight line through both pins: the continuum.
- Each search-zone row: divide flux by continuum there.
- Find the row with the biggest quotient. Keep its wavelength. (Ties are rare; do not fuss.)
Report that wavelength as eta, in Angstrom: 4540.73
